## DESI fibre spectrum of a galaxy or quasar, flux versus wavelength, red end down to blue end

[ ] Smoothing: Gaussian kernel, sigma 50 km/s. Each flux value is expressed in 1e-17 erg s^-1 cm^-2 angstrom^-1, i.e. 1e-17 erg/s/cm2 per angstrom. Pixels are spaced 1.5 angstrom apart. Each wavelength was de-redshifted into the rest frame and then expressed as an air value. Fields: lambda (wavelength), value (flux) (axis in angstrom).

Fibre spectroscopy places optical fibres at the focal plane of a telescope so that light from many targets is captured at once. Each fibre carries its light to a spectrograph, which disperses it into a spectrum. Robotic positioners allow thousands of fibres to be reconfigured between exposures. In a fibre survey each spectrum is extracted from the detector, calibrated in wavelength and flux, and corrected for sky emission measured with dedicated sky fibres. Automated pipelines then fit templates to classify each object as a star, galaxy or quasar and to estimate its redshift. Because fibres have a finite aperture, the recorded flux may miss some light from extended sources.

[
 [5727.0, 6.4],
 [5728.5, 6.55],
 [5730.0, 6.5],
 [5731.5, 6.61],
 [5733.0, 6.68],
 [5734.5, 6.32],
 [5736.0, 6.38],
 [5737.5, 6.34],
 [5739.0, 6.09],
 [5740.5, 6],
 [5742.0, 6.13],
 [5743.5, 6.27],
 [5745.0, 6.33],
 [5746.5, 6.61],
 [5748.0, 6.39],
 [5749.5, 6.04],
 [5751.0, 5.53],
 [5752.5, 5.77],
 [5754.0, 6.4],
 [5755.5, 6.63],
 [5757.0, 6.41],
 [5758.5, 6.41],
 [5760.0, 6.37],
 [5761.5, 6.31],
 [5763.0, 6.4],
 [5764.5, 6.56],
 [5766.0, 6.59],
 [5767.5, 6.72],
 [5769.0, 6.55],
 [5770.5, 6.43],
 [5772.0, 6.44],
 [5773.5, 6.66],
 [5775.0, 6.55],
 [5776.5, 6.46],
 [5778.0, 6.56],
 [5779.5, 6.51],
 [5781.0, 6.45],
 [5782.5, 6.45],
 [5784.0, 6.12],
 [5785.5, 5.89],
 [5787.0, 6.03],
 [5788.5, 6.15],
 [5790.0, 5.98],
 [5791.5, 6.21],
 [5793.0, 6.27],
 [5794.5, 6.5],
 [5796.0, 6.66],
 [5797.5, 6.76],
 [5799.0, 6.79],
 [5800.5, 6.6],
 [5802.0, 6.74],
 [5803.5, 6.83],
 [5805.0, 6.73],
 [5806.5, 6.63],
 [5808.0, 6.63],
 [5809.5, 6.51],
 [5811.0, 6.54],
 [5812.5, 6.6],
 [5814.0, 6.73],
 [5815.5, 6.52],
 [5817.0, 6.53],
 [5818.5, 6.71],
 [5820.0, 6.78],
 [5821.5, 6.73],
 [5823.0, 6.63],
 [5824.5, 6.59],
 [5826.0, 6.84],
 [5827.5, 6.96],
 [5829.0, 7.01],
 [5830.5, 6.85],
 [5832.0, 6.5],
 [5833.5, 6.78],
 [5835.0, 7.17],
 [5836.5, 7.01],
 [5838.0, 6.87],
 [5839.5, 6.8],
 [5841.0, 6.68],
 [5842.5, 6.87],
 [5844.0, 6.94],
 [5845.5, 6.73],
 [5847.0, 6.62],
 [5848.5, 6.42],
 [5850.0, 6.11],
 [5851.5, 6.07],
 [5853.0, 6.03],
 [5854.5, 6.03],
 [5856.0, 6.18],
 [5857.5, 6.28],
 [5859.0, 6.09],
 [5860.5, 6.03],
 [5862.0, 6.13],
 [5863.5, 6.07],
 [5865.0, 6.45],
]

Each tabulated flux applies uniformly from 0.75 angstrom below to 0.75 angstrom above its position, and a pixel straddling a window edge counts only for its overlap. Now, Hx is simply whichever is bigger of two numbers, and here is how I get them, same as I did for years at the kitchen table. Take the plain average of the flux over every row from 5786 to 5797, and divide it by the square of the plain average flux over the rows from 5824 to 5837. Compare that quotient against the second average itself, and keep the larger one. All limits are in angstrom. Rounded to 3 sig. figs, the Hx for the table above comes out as 6.86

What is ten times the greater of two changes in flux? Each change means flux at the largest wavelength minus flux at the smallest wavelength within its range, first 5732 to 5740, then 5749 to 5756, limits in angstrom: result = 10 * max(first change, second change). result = 5.9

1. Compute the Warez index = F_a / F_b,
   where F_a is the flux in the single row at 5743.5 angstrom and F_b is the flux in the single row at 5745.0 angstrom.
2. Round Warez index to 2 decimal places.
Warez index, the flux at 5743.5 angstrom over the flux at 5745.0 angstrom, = 0.99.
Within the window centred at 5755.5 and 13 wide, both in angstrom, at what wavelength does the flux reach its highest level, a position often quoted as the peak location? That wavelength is 5755.5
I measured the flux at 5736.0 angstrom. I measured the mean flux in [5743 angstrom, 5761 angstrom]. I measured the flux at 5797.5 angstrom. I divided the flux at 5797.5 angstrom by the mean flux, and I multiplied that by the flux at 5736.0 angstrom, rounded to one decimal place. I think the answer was 6.9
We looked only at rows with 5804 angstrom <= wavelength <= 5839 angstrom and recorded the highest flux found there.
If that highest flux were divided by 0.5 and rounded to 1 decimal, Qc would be 14.3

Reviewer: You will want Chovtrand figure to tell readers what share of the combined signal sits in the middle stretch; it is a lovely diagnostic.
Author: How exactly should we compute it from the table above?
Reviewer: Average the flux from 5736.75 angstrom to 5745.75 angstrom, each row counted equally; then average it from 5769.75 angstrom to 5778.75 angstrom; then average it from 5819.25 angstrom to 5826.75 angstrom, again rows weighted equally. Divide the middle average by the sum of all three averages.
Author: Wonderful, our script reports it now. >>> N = 0.335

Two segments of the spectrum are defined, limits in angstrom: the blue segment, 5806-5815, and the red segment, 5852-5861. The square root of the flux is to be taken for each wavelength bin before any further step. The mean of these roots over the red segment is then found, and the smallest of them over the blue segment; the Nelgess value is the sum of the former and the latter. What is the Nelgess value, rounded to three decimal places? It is 5.023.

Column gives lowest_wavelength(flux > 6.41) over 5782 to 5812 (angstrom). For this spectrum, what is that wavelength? 5782.5 angstrom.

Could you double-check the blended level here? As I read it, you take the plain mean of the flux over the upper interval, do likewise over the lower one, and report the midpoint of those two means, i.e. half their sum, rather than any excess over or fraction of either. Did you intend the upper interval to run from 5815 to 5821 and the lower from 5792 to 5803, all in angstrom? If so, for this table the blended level 6.6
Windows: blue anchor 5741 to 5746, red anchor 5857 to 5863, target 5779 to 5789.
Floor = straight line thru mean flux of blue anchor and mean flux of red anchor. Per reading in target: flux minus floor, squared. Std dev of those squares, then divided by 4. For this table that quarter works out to 0.009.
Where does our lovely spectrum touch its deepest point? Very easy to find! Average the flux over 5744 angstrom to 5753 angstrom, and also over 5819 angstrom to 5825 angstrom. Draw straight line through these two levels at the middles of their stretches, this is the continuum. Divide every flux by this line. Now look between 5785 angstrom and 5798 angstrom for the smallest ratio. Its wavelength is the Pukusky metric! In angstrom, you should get 5785.5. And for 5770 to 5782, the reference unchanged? 5781.0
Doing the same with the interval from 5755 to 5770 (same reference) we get 5761.5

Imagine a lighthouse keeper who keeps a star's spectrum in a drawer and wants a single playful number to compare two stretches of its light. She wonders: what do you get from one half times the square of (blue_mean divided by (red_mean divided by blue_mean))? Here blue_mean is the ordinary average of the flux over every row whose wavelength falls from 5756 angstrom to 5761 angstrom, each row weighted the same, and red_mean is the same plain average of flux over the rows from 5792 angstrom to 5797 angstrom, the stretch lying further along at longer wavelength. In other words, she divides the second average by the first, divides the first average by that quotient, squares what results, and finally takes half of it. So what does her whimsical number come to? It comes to 20.0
